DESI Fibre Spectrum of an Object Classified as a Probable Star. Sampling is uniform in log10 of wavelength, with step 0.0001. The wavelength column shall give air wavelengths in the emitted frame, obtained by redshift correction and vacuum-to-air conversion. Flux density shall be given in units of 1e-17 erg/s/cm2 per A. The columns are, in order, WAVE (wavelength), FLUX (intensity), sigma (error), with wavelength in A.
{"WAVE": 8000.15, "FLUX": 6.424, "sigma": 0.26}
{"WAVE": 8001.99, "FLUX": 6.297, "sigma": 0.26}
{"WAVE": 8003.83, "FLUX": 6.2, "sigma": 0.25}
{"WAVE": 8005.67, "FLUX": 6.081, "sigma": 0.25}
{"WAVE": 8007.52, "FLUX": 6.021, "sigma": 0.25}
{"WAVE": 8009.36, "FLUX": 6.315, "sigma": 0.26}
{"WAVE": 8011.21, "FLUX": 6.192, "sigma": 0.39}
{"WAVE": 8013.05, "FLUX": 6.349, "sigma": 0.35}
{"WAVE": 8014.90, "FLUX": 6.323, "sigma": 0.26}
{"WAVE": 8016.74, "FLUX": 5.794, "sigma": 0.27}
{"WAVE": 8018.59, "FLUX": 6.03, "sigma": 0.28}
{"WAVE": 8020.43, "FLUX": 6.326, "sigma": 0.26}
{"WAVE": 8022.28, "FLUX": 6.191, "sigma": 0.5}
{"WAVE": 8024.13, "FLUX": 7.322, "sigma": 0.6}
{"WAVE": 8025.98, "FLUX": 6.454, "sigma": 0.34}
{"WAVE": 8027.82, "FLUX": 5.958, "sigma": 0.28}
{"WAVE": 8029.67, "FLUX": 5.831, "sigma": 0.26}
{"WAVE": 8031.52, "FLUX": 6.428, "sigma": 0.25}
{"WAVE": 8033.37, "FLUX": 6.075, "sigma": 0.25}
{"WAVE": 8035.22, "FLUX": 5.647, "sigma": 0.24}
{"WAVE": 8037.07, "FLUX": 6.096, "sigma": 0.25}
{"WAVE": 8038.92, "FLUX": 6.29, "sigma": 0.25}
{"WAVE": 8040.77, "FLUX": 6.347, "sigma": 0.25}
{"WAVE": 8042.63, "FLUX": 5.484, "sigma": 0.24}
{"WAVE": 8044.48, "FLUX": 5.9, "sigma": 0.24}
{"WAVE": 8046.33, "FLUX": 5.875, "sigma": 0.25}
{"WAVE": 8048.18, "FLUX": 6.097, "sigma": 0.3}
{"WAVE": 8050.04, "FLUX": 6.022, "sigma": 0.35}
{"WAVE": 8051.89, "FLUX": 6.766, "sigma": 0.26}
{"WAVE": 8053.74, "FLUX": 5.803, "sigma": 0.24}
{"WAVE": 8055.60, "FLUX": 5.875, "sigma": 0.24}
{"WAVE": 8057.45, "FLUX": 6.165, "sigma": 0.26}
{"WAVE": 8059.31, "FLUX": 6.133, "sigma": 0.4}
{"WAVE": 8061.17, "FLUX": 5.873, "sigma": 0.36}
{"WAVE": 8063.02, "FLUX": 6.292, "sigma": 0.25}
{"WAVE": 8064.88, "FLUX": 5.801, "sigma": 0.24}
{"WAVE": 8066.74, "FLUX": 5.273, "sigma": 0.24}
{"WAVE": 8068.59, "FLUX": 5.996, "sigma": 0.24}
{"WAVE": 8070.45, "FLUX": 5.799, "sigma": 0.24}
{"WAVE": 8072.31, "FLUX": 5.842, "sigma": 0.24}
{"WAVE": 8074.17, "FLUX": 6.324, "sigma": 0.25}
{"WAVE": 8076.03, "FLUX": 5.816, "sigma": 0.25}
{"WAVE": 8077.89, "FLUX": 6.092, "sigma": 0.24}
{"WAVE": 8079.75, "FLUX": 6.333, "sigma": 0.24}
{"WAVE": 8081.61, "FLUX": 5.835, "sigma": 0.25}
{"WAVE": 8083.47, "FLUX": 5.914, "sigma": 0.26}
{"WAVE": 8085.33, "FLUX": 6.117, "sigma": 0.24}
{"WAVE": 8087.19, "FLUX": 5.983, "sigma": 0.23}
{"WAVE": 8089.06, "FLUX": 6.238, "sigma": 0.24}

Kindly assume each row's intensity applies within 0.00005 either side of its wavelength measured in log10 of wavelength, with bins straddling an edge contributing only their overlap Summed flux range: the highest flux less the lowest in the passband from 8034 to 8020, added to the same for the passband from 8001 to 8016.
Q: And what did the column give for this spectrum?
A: 1.8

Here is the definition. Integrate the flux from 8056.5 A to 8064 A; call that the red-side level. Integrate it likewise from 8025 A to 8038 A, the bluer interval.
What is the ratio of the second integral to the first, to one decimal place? 1.7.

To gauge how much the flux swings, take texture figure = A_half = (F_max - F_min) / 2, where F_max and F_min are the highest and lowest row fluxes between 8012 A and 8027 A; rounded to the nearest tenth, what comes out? 0.8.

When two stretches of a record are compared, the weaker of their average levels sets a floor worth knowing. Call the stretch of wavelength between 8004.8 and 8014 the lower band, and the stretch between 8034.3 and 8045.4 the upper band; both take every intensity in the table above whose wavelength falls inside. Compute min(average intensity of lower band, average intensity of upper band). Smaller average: 5.96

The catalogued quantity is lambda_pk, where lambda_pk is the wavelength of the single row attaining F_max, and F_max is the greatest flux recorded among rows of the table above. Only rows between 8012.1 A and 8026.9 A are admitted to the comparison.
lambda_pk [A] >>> 8024.13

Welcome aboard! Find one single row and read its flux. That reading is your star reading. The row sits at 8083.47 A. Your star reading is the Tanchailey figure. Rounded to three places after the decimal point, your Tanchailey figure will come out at 5.914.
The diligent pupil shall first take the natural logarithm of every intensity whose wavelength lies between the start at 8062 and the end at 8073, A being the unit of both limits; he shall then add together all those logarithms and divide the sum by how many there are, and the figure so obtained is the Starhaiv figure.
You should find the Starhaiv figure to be 1.76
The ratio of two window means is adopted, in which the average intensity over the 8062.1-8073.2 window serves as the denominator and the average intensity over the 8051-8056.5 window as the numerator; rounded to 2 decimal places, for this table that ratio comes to 1.05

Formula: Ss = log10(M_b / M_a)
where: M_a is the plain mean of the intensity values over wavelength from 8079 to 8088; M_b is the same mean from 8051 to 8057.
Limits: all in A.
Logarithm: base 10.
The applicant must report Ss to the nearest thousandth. 0.008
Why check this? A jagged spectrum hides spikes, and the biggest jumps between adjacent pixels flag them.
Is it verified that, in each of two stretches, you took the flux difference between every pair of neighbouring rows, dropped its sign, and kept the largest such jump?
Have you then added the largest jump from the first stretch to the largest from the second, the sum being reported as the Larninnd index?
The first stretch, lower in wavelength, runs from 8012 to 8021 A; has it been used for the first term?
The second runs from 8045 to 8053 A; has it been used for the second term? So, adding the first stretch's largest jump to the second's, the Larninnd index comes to 1.27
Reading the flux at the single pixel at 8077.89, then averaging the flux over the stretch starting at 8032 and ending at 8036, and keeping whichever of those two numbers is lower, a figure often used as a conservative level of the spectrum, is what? 5.9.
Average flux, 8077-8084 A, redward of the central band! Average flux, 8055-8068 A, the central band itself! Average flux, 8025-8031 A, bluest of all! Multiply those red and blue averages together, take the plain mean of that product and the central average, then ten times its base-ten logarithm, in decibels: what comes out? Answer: 13.3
